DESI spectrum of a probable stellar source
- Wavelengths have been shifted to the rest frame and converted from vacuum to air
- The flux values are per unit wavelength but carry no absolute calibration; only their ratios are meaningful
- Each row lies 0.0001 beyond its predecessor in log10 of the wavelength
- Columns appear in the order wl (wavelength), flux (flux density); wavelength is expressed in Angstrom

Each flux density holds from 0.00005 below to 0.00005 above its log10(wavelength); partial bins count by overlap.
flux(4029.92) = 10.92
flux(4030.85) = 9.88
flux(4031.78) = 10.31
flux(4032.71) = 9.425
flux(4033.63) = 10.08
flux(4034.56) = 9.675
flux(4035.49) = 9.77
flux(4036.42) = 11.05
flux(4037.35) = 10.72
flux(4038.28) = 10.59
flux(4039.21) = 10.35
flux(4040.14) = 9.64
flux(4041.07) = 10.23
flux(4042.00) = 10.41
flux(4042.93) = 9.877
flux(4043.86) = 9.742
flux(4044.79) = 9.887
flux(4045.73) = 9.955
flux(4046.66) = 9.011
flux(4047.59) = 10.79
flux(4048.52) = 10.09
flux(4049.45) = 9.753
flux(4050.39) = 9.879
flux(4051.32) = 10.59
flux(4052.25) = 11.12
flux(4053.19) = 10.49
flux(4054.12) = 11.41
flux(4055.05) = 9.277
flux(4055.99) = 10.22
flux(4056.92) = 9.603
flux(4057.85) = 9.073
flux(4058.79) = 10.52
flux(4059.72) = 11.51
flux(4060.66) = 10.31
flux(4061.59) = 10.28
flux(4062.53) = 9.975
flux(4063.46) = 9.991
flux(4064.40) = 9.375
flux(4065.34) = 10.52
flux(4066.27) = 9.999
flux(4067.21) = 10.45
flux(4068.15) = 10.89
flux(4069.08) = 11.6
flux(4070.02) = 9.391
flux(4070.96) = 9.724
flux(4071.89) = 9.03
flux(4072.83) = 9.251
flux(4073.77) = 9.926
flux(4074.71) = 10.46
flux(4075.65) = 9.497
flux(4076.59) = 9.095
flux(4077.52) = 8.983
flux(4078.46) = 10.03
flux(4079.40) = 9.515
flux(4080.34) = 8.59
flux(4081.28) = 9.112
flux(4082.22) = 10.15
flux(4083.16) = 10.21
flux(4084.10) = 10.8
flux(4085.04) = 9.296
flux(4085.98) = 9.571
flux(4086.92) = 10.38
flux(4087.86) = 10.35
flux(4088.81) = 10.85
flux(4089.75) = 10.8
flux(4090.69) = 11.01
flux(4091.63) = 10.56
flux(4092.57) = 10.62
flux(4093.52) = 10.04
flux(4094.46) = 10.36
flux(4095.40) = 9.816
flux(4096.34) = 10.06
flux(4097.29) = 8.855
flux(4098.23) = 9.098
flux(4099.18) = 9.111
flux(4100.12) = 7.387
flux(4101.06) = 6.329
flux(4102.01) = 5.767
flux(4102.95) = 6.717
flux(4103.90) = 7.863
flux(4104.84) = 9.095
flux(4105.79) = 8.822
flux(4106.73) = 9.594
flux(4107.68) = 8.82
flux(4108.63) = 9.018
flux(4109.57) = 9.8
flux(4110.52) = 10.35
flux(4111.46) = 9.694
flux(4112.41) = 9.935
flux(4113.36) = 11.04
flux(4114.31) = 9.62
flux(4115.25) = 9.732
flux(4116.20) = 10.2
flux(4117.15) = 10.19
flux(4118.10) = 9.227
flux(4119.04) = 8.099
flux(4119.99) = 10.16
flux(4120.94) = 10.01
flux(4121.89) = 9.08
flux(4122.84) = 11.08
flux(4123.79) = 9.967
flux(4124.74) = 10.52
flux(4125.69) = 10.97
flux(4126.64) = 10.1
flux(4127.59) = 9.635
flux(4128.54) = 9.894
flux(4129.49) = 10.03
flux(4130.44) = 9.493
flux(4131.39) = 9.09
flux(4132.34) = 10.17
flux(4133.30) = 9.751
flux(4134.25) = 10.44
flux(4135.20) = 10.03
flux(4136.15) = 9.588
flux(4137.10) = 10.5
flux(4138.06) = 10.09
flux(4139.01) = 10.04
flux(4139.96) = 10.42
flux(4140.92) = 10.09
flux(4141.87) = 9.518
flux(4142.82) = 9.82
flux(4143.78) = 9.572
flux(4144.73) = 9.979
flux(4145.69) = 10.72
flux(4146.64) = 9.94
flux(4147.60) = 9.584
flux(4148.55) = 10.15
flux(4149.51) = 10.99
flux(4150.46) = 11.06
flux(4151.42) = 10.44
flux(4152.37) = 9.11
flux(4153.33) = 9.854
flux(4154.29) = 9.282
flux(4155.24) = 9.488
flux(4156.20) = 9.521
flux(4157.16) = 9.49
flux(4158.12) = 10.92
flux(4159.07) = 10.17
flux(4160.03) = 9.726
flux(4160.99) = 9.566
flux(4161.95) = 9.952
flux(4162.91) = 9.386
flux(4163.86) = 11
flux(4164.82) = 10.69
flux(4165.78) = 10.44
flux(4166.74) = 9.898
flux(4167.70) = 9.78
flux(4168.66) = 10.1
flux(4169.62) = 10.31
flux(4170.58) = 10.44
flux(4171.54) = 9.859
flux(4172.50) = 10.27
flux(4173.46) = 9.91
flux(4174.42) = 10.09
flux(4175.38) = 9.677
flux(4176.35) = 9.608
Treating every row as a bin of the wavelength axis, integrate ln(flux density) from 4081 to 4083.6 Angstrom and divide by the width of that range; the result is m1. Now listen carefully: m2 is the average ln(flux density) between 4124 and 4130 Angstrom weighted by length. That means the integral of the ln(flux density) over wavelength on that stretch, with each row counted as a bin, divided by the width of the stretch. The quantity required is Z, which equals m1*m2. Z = 5.31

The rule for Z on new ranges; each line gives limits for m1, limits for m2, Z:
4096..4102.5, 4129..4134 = 4.70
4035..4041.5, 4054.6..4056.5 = 5.31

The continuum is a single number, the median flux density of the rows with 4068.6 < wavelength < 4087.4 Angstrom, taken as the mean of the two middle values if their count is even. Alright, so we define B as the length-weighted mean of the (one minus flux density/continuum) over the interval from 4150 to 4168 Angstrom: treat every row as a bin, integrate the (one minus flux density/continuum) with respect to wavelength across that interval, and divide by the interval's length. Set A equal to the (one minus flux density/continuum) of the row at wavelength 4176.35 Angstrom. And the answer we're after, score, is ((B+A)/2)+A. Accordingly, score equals -0.034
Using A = -0.007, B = -0.047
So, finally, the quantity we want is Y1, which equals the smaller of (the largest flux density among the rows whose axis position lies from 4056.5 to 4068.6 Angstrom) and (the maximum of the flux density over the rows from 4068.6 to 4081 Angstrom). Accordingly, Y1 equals 11.5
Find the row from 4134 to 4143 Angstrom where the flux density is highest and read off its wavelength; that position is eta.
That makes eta 4137.10 Angstrom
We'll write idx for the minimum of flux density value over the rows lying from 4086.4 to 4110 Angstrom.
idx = 5.767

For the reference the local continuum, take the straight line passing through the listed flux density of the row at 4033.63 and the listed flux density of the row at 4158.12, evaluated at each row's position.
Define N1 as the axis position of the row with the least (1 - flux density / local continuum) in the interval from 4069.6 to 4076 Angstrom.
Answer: 4074.71 Angstrom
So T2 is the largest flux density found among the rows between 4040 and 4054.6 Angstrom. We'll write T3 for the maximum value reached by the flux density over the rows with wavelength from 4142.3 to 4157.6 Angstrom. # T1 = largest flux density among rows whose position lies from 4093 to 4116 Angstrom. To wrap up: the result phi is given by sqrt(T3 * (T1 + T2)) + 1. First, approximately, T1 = 11.04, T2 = 11.41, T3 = 11.06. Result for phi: 16.8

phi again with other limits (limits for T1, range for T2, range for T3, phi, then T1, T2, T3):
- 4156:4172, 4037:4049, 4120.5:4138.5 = 16.5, 11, 10.79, 11.08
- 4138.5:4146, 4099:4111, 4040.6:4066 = 16.6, 10.72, 10.35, 11.51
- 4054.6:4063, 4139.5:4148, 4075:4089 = 16.5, 11.51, 10.72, 10.85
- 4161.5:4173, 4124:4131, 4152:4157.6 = 15.7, 11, 10.97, 9.854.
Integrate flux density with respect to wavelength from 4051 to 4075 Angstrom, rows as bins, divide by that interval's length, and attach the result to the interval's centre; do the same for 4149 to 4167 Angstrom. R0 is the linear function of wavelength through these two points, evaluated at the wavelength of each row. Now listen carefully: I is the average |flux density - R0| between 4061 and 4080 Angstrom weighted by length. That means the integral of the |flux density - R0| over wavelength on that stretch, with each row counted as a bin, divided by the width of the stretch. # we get 0.59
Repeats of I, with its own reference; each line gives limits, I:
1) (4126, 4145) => 0.30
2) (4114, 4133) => 0.49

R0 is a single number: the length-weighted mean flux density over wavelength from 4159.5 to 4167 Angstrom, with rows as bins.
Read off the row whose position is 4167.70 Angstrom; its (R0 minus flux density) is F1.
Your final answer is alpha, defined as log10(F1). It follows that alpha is -0.51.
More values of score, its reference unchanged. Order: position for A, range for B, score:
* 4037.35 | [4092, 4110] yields -0.146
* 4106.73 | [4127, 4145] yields -0.027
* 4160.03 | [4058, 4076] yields -0.059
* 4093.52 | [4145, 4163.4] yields -0.100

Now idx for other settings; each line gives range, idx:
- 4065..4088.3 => 8.59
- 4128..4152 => 9.09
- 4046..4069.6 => 9.011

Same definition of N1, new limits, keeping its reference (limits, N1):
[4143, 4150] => 4149.51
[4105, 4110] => 4109.57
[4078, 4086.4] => 4084.10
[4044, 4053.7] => 4052.25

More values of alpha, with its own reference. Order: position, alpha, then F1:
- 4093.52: -1.34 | 0.05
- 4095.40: -0.57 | 0.27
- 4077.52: 0.04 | 1.10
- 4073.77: -0.80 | 0.16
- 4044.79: -0.70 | 0.20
